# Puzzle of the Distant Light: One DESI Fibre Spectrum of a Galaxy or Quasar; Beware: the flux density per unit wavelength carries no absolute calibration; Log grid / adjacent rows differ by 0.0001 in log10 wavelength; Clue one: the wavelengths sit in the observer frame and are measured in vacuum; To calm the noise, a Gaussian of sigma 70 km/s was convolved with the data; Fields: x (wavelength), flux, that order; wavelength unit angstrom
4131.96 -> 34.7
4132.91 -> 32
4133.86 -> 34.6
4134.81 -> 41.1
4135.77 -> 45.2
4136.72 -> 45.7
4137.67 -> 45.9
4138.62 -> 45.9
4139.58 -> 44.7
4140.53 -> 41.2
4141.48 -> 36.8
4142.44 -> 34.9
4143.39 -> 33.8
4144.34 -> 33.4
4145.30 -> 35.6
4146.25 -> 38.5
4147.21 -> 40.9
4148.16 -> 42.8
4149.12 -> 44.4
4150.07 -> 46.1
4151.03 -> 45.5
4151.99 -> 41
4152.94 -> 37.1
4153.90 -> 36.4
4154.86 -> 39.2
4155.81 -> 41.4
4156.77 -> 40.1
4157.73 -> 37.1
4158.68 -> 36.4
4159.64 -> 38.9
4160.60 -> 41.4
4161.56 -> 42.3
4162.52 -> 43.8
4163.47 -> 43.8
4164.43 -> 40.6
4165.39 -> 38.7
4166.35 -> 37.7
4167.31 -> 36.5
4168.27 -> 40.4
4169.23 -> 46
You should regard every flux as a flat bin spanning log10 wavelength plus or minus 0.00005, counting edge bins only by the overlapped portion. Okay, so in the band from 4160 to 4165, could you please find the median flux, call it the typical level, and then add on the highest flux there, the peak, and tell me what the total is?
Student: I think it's 86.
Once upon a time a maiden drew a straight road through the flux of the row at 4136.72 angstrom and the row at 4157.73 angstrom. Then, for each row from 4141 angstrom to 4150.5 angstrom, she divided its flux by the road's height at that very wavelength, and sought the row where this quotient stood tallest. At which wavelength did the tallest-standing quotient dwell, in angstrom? 4150.07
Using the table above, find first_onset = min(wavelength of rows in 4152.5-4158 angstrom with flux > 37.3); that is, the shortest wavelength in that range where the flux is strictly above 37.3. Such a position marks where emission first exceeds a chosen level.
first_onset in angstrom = 4154.86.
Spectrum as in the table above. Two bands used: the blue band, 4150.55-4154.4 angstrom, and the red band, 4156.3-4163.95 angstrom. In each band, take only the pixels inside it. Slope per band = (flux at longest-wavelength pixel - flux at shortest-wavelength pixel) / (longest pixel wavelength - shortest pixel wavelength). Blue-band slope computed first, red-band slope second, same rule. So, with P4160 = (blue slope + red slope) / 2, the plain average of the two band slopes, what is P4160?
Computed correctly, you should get -1.3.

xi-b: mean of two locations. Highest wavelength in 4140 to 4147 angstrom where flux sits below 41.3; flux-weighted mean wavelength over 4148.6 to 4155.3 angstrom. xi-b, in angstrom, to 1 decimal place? 4149.0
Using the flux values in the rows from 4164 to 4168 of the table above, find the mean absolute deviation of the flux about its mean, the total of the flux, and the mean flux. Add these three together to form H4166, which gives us 193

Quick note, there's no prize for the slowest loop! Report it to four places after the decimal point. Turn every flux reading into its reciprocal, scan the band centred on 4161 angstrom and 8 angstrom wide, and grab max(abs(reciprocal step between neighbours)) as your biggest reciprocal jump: 0.0018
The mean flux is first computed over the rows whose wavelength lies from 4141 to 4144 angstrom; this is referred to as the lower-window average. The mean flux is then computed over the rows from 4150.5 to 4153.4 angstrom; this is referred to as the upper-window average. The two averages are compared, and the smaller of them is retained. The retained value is 35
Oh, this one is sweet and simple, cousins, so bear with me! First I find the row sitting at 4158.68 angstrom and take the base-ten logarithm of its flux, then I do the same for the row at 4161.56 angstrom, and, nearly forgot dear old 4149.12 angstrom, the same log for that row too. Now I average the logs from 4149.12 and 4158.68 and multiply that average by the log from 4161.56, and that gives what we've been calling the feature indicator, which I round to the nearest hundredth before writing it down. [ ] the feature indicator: 2.61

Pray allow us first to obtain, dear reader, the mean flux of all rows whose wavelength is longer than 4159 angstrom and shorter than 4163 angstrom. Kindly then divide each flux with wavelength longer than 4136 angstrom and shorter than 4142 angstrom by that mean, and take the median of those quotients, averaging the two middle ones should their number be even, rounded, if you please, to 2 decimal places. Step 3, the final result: 1.09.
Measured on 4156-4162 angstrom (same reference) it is 0.95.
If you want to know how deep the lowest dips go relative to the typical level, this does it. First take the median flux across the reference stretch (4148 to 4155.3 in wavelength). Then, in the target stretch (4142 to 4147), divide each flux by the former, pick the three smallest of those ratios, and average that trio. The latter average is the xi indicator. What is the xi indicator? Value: 0.81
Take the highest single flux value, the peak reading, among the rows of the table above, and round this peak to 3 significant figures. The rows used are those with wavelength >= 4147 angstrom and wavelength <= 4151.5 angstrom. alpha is 46.1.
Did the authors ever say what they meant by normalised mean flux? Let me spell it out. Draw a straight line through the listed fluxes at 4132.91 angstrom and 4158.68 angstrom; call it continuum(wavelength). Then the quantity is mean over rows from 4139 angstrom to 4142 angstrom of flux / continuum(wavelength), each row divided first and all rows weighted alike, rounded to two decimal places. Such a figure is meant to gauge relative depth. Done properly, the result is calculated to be 1.23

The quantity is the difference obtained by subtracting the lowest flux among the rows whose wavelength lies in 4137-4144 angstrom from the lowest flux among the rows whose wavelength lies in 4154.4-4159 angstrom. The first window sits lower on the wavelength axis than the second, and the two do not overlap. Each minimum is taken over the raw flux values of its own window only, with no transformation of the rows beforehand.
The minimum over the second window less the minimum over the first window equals 3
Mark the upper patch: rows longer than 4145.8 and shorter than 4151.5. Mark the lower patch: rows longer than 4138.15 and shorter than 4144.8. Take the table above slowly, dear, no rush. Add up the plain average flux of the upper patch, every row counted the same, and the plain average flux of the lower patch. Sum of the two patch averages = 82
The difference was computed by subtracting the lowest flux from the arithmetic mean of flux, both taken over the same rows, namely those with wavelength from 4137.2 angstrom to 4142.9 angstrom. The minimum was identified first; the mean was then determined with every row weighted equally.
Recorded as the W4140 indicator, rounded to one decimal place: 6.7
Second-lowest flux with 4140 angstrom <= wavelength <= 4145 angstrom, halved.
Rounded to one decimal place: 16.9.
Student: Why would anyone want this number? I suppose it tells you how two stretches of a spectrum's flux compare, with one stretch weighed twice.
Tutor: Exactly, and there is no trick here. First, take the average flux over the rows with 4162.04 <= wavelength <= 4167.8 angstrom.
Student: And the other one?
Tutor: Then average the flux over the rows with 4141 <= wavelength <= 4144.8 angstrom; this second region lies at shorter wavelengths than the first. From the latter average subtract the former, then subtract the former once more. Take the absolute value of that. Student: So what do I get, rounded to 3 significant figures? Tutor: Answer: 45.6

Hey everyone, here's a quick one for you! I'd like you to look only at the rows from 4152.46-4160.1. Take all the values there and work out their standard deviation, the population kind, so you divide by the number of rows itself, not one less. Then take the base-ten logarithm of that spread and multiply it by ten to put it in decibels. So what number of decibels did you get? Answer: 2.4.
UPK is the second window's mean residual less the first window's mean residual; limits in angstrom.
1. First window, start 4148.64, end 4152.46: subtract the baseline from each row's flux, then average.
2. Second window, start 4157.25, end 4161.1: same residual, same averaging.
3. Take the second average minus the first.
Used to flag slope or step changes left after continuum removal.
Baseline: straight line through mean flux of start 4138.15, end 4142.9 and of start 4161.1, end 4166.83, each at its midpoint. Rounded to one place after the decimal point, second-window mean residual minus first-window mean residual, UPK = -6.0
